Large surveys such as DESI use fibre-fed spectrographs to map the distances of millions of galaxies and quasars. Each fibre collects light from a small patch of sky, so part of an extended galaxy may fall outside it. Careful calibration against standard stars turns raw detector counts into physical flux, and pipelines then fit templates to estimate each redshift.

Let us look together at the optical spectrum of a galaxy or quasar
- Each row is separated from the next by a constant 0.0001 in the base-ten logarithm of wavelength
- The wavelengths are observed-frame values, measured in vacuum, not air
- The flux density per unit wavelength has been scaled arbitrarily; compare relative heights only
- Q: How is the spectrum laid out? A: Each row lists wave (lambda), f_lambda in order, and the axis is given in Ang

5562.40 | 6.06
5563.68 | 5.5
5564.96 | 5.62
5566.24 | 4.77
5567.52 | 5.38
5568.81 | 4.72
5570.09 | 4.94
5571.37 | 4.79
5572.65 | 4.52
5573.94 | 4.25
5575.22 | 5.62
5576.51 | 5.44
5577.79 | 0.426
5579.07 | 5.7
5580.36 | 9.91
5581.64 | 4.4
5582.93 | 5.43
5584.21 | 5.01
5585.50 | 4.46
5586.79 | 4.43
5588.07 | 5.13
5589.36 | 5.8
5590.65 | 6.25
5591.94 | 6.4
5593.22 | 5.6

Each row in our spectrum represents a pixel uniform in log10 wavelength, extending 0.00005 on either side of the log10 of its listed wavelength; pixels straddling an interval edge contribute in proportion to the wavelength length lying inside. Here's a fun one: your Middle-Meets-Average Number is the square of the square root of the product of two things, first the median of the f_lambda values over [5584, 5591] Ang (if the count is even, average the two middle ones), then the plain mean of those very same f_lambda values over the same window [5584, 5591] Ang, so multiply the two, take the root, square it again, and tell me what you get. 26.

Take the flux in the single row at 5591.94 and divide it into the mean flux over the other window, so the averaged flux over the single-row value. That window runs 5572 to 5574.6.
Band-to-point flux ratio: 0.69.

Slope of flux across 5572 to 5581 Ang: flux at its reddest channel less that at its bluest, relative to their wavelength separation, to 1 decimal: 0.7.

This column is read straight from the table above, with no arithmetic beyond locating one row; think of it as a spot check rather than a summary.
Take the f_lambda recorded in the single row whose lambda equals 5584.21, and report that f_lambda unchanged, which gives 5.01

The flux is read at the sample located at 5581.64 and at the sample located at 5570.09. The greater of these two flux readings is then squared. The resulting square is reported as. 24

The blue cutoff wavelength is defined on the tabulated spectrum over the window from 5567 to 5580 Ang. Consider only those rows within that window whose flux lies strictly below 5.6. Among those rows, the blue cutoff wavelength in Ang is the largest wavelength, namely 5577.79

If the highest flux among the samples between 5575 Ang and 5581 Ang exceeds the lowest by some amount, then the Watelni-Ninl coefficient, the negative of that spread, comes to -9.5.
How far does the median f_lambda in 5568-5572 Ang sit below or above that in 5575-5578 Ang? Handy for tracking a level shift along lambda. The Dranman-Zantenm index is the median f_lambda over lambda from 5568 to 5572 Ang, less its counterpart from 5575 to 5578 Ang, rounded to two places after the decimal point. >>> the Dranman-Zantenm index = -0.65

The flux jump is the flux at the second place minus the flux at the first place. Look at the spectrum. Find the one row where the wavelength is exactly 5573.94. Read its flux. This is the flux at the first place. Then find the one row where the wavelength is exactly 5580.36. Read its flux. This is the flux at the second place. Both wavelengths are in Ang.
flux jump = 5.7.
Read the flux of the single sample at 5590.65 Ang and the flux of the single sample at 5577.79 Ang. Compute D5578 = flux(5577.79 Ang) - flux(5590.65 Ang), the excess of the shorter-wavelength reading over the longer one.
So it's -5.8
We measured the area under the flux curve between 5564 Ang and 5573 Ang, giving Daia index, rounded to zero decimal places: 45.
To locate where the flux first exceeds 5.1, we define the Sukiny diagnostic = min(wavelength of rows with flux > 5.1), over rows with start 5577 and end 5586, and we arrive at 5579.07 Ang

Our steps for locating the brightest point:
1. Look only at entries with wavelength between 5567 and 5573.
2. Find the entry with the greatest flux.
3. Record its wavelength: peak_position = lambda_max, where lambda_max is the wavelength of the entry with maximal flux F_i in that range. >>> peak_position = 5567.52 Ang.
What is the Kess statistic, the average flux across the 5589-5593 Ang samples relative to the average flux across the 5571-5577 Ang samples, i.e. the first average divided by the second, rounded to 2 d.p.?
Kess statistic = 1.25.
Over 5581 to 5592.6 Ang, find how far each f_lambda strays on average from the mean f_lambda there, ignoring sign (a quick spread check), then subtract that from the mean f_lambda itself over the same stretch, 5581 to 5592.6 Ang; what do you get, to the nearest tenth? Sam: 4.6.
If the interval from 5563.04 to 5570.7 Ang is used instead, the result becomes 4.8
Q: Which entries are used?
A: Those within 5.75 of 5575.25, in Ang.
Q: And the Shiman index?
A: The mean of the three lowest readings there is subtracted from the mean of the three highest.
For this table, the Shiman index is 4.0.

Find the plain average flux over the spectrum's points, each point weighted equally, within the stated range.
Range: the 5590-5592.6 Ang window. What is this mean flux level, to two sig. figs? 6.3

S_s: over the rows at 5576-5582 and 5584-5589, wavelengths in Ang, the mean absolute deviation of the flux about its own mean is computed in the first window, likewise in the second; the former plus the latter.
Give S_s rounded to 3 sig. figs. 2.52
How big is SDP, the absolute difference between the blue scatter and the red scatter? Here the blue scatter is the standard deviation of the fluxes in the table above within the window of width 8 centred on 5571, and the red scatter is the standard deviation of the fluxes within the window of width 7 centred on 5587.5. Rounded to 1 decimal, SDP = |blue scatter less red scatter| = 0.3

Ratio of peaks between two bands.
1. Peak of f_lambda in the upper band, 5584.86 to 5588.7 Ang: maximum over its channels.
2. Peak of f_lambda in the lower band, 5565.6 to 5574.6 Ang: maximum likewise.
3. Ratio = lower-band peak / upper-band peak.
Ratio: 1.0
